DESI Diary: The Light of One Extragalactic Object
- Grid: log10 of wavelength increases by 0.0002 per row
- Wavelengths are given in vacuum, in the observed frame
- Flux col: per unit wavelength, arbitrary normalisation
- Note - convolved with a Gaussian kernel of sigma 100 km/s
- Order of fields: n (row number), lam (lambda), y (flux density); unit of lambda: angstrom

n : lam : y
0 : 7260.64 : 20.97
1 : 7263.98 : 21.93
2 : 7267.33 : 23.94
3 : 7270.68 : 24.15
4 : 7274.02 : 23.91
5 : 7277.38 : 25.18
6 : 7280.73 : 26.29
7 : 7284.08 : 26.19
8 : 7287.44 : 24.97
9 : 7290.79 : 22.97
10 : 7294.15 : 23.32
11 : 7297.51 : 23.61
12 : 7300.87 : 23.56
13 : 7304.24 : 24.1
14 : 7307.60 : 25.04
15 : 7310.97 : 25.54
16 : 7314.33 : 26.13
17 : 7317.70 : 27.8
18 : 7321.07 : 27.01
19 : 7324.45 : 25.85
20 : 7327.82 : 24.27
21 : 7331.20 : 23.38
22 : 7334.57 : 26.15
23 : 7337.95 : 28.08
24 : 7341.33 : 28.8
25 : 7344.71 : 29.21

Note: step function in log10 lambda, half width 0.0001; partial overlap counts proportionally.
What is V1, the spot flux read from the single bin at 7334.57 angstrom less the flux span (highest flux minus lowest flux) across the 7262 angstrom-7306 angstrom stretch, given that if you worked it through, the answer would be 21.8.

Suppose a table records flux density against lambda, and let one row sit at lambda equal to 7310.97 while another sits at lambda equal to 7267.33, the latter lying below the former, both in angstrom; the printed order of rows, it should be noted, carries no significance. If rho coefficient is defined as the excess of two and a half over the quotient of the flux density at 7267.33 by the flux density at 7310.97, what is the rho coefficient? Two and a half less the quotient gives 1.56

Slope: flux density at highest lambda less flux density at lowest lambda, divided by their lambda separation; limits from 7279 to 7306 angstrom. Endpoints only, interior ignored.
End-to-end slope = -0.09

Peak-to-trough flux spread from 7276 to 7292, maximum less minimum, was 3.3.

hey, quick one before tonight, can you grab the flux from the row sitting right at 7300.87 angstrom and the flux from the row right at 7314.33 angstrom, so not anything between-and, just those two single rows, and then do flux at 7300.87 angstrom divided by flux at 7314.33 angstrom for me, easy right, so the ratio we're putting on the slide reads 0.90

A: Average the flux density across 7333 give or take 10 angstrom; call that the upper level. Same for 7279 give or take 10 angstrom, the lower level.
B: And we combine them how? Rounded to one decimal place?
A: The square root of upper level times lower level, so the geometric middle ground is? 25.6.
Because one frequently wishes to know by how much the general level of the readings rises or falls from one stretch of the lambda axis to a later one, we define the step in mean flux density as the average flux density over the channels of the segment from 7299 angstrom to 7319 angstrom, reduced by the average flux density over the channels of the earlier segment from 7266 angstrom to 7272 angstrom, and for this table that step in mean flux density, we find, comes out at 1.3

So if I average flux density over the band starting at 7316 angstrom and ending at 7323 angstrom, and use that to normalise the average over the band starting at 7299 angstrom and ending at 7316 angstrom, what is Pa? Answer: 0.91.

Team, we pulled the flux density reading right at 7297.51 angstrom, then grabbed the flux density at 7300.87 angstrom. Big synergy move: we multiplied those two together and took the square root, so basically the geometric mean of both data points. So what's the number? 23.6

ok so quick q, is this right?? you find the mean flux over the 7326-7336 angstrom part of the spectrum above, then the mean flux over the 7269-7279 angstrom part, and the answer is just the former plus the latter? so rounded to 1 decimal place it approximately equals 49.0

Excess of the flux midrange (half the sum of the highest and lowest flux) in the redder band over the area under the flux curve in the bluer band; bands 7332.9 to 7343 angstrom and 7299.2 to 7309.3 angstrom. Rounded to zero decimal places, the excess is -217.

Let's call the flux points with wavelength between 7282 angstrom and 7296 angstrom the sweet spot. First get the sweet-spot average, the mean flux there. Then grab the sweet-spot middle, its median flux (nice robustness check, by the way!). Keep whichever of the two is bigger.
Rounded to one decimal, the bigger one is 24.4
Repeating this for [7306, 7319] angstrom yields 26.1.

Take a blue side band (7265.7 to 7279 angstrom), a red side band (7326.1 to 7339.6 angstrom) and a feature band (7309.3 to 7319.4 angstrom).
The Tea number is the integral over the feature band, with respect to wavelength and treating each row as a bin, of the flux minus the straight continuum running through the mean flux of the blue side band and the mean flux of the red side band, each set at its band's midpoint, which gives 14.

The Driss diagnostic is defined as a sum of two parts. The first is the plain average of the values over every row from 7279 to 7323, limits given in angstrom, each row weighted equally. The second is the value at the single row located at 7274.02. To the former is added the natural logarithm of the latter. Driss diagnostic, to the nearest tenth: 28.3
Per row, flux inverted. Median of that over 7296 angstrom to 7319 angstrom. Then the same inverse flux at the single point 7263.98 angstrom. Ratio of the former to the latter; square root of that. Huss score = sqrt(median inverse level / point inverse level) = 0.94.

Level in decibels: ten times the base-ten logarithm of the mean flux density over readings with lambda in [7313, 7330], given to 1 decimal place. 14.2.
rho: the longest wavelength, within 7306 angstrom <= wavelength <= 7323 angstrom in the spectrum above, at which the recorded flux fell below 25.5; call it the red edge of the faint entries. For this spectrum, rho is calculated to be 7307.60 angstrom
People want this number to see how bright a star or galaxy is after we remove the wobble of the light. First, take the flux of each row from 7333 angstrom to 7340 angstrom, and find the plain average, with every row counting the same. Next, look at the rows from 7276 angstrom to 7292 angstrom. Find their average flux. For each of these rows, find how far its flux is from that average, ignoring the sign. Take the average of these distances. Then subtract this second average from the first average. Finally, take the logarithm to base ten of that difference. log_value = 1.42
